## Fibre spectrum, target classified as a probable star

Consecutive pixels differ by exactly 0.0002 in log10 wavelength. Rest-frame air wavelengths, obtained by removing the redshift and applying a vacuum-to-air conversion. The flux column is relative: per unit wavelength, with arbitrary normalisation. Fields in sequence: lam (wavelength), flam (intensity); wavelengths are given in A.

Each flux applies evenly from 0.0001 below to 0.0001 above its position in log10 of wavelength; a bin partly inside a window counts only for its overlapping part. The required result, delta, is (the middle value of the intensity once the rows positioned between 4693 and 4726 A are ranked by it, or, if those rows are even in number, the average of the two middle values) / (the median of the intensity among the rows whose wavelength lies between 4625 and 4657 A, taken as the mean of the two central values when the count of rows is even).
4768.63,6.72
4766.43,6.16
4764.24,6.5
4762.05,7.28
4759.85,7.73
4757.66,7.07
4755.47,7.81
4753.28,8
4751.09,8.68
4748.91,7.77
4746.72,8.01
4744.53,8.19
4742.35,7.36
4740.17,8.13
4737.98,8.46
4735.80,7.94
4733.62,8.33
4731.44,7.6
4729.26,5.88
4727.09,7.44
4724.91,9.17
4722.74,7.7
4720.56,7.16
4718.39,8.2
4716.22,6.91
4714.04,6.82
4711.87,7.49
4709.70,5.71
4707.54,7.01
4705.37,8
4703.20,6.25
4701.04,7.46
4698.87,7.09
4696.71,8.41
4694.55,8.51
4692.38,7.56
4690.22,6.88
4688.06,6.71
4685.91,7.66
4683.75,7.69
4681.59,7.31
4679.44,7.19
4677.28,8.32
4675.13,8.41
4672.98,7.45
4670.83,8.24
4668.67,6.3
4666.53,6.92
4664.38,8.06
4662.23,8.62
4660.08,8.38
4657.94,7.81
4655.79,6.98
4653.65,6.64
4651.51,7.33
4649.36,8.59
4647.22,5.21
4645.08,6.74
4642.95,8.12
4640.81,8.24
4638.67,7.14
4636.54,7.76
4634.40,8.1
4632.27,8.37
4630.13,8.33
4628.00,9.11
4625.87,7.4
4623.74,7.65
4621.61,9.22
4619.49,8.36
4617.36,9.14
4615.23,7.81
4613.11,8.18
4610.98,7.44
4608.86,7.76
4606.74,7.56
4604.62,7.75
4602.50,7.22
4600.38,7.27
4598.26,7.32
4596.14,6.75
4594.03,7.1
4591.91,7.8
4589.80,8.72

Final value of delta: 0.96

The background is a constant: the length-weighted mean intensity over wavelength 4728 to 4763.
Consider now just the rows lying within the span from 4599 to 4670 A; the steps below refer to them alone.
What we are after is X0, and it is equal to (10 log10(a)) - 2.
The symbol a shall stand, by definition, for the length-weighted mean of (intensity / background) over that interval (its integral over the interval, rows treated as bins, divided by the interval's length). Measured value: -2.01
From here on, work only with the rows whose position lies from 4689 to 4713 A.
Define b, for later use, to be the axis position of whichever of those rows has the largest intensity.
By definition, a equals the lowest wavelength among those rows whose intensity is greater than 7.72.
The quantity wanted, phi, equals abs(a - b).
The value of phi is 0.0 A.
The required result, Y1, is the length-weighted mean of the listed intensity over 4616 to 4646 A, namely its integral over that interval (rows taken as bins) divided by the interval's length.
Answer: 8.1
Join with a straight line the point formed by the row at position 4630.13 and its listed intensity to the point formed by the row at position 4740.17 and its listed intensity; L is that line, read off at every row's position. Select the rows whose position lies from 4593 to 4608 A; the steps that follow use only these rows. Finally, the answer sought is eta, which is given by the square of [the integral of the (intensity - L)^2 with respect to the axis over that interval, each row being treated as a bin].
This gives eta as 377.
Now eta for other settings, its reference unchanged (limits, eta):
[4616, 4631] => 52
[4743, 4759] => 15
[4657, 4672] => 170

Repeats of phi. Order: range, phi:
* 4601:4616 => 8.5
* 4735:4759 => 15.3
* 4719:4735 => 0.0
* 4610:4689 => 8.5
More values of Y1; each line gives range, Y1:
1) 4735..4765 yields 7.8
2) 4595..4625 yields 7.8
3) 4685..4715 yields 7.3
